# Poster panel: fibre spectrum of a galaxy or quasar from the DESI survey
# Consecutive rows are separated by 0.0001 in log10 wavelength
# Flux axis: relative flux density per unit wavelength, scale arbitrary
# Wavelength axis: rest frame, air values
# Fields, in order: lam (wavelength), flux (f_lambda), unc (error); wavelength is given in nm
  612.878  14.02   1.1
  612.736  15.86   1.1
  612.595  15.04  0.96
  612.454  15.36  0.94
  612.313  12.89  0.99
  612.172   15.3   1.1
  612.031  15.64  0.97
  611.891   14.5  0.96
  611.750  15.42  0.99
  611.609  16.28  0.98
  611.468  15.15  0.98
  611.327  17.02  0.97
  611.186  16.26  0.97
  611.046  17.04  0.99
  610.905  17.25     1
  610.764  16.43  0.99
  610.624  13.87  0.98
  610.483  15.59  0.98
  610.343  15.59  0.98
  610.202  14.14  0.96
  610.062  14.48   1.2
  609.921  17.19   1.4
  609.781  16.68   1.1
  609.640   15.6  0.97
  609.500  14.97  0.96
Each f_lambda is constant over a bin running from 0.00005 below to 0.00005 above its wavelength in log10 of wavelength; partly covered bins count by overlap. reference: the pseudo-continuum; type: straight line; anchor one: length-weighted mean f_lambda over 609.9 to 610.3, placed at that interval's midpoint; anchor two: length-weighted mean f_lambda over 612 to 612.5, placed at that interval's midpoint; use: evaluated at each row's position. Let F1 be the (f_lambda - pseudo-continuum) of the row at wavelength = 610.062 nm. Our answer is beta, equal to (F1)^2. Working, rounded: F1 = -0.6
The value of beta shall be 0.3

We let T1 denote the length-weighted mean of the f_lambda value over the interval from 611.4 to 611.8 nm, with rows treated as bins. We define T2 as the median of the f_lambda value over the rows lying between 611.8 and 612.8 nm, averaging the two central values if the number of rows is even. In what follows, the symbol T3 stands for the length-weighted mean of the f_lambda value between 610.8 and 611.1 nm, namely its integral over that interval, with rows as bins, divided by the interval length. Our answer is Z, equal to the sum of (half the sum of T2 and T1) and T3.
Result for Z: 32.5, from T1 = 15.6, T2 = 15.30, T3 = 17.0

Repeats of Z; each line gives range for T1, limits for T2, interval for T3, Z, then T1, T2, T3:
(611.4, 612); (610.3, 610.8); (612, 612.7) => 30.3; 15.4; 15.59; 14.9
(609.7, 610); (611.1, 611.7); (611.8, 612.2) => 31.7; 16.8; 16.27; 15.2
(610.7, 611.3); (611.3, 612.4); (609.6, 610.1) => 32.1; 16.8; 15.36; 16.1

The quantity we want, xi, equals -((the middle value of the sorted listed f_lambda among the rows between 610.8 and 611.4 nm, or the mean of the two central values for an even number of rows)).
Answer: -17.0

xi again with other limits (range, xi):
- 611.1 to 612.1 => -15.6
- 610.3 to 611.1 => -16.0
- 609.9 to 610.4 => -15.0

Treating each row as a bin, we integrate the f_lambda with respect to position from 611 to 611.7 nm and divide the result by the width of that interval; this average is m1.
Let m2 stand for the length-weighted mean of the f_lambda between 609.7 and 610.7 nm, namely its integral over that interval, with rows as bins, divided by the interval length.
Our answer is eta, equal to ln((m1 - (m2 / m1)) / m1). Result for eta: -0.060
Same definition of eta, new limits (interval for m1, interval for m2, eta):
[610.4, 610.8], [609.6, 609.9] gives -0.073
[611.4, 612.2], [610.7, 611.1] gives -0.074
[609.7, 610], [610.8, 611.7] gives -0.060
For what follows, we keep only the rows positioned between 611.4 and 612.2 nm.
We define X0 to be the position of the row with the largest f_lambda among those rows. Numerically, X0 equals 611.609 nm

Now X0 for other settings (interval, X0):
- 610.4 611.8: 610.905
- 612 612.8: 612.736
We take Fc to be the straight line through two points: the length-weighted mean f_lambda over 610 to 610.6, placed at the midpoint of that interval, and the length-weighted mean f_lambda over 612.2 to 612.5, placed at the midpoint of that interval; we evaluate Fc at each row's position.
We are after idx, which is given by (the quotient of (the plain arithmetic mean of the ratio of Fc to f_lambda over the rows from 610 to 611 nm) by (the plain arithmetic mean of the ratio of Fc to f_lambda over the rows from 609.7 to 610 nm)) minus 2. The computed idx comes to -0.91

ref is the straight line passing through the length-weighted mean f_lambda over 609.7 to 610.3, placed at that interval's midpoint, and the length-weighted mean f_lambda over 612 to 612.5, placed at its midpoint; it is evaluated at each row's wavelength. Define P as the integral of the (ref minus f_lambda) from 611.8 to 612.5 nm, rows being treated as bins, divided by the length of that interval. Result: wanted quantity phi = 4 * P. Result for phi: 0.0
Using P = 0.00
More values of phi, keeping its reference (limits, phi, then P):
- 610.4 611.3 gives -3.4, -0.85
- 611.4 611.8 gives -2.7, -0.67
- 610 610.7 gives 2.8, 0.71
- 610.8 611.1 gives -7.4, -1.84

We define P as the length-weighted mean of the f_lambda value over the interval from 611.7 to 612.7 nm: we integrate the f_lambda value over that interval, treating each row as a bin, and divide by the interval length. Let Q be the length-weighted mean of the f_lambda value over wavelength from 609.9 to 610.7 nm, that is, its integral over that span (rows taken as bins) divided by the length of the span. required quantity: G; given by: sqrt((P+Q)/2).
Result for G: 3.87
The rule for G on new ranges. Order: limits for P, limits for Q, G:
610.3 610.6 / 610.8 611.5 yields 4.00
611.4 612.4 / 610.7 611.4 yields 3.99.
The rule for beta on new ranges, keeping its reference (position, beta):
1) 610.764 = 2.2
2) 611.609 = 2.2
